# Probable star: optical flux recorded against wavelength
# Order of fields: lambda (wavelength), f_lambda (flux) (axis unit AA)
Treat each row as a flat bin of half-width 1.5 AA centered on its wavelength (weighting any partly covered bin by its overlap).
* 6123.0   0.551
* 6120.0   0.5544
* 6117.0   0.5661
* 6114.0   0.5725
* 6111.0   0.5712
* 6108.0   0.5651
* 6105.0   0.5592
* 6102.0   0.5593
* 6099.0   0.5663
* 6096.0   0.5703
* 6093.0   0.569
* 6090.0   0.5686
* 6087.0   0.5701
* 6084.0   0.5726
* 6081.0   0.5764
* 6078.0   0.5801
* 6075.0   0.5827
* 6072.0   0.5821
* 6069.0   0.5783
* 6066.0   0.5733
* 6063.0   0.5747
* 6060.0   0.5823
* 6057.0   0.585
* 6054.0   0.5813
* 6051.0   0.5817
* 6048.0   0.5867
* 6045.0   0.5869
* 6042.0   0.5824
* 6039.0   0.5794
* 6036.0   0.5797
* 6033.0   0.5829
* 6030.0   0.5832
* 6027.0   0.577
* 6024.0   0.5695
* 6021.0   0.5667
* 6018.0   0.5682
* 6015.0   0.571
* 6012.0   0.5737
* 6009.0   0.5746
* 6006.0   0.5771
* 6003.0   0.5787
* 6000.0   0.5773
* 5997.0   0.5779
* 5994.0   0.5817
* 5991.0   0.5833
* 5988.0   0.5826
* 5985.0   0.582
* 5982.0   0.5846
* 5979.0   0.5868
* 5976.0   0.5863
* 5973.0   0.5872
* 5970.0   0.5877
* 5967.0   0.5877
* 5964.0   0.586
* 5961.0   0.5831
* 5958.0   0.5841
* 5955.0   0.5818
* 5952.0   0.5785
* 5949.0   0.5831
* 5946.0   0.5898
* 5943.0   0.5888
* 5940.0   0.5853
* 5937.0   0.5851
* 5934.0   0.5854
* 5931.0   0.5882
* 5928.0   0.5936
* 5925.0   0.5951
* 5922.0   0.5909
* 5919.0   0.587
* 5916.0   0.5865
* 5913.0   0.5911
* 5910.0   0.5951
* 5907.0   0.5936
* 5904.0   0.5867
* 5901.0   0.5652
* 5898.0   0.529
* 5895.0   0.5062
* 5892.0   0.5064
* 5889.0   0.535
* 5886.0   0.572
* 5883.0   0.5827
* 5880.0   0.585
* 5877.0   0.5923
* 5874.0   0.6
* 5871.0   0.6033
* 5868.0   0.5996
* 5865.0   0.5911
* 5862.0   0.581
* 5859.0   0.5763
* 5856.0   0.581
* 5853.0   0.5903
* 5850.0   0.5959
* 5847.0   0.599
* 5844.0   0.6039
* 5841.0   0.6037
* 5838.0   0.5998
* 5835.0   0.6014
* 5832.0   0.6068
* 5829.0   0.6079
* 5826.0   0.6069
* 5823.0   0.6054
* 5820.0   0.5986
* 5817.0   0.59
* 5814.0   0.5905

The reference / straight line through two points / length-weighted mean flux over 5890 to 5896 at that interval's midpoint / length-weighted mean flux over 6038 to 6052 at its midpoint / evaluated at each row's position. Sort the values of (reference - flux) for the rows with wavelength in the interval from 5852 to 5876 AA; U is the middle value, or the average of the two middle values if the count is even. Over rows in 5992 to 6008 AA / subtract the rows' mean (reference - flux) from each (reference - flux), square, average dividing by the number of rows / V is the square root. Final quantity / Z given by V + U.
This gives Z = -0.09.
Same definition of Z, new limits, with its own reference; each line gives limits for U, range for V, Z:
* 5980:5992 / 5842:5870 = -0.02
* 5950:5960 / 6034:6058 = -0.04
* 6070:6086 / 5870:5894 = 0.05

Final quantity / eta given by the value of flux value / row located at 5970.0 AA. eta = 0.5877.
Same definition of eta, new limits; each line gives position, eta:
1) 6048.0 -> 0.5867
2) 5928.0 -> 0.5936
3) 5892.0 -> 0.5064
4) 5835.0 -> 0.6014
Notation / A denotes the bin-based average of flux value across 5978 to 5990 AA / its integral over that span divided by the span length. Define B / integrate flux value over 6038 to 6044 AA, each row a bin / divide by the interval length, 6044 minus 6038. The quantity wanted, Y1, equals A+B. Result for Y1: 1.17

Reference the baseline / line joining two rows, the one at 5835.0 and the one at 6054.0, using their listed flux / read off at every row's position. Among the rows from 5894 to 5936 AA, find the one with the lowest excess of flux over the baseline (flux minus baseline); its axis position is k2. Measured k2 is 5895.0 AA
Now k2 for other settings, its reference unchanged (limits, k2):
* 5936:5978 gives 5952.0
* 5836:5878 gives 5859.0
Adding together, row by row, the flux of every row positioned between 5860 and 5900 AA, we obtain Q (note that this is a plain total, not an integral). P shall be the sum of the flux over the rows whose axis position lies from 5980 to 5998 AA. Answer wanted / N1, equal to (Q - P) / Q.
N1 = 0.5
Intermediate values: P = 3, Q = 7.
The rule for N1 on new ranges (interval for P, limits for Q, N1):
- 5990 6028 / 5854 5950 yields 0.6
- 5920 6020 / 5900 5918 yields -4.5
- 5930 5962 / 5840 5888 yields 0.3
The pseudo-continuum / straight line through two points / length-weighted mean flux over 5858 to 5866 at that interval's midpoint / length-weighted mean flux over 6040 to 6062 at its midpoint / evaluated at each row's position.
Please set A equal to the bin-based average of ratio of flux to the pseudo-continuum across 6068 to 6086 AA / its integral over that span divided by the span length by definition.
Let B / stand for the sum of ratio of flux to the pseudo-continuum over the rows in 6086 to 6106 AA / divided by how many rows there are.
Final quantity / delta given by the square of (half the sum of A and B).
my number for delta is 0.962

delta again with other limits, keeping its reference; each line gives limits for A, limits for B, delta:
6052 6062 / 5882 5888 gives 0.989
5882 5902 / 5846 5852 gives 0.954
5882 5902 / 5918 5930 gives 0.944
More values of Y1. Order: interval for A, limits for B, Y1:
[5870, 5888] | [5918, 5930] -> 1.18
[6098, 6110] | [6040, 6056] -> 1.15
